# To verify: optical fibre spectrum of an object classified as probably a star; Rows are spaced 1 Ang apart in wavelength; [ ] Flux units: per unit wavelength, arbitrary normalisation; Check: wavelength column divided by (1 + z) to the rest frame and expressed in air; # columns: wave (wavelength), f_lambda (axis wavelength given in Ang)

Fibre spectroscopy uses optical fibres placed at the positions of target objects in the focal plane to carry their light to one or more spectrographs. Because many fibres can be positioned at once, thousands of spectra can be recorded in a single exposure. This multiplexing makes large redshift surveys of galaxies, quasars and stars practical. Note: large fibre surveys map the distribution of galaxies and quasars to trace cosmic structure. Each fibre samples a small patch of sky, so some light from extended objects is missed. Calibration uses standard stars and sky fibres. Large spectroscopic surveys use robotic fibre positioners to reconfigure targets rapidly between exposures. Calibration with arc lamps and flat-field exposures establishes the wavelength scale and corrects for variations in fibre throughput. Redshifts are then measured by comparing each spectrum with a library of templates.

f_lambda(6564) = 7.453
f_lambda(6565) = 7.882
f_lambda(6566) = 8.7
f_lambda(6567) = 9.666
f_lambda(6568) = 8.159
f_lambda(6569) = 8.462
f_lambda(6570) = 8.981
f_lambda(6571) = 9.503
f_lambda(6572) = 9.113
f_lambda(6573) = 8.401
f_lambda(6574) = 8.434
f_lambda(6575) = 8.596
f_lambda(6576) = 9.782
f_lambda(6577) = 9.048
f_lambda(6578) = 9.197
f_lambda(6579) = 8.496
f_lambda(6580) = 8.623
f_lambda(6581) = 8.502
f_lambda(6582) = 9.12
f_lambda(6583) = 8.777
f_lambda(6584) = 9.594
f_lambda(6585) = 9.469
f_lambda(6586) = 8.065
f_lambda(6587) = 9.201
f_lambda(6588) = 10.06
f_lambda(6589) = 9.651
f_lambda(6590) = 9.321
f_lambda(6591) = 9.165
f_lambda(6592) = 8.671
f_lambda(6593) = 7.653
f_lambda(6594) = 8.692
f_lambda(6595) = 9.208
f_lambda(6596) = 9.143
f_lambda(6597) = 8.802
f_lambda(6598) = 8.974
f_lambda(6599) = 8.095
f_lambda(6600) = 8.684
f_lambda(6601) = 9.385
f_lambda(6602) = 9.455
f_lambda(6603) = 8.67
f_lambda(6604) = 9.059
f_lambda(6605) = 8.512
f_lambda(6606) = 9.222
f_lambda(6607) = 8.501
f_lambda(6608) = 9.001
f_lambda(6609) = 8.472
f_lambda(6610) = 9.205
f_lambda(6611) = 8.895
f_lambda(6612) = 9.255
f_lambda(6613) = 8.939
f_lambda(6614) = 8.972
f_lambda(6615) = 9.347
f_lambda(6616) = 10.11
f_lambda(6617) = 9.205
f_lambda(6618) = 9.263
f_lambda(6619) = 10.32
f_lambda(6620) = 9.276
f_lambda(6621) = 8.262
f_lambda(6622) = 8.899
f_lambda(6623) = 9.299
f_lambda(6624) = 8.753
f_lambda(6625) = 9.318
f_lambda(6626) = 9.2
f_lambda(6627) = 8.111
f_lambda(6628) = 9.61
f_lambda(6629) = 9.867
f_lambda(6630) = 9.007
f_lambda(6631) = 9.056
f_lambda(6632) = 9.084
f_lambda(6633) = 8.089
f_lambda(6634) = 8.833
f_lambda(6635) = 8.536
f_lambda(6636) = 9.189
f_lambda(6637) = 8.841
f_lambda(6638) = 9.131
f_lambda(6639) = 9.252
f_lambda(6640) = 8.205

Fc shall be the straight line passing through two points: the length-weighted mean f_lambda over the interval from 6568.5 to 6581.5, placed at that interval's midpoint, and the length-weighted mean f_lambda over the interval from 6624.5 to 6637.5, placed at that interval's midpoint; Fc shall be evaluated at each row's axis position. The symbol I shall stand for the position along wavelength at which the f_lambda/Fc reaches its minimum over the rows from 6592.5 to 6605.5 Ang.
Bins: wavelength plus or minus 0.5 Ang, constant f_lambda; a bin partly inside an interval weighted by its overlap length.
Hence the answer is 6593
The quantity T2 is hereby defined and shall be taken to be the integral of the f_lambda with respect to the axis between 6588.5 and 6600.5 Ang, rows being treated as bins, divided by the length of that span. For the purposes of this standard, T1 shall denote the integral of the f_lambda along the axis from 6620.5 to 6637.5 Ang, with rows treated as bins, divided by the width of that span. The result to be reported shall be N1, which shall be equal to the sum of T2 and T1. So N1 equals 17.78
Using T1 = 8.94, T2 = 8.84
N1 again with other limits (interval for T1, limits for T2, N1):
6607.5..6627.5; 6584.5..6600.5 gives 18.03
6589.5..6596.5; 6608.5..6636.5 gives 17.92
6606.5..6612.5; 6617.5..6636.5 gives 17.94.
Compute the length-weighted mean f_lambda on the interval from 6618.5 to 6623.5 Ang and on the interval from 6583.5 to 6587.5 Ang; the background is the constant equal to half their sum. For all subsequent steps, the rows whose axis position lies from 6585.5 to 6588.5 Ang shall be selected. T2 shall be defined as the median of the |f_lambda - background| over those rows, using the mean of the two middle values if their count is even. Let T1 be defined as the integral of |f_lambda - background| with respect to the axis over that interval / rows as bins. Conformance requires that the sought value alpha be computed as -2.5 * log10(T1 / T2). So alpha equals -0.9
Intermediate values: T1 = 2.0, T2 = 0.9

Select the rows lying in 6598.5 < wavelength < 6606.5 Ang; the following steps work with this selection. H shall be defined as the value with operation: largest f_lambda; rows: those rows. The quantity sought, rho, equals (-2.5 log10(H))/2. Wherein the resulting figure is -1.22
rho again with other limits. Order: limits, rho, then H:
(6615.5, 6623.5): -1.27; 10.32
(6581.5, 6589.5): -1.25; 10.06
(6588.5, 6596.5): -1.23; 9.651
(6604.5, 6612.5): -1.21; 9.255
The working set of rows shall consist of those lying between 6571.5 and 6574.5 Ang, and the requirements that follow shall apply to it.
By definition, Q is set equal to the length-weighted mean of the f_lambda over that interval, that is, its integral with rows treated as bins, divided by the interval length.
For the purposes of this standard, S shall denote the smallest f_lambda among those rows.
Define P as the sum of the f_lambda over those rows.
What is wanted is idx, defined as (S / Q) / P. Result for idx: 0.037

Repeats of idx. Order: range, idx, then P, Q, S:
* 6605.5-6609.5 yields 0.027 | 35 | 8.80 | 8.472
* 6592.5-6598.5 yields 0.017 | 52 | 8.75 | 7.653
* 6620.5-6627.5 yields 0.015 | 62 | 8.83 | 8.111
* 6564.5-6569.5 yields 0.021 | 43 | 8.57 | 7.882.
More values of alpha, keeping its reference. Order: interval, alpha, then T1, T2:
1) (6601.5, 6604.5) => -1.1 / 0.9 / 0.3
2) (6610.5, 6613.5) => -1.1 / 0.6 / 0.2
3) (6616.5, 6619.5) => -2.7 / 1.3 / 0.1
